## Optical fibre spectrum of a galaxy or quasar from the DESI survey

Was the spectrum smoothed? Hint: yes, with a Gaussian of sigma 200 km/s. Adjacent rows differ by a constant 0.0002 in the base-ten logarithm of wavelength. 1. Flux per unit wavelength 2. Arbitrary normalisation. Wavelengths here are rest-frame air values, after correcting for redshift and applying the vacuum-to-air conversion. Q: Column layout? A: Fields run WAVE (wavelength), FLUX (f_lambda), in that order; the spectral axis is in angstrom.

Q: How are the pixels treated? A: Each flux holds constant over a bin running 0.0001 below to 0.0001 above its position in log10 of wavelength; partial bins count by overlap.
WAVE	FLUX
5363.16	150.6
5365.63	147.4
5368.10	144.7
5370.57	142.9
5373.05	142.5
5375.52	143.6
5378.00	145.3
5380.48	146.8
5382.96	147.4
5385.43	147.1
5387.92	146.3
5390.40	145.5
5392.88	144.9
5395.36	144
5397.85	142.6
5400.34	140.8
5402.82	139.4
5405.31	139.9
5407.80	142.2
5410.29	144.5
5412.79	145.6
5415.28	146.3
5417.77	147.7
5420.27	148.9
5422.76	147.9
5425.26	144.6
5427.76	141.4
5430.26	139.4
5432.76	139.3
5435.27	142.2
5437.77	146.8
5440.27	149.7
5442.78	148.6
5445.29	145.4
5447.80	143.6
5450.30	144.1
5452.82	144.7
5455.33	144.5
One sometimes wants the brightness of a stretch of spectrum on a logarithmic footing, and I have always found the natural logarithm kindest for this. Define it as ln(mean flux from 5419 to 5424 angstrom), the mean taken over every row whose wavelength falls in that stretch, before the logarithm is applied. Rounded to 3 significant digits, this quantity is 5.00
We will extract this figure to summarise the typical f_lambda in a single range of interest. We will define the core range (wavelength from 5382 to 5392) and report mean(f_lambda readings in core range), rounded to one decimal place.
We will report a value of 146.6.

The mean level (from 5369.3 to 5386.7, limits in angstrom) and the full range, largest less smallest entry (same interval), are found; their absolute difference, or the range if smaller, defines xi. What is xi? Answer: 5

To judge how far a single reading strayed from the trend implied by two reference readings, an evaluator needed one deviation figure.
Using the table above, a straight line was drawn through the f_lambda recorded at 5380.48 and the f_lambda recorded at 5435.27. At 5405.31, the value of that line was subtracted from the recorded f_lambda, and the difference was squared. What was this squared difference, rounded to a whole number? 23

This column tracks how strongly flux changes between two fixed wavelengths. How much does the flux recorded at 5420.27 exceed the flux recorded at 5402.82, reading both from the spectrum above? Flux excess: 9.5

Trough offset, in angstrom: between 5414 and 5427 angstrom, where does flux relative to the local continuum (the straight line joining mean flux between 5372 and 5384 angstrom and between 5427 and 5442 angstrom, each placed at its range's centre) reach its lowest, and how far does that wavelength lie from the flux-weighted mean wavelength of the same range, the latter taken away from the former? 5.0 angstrom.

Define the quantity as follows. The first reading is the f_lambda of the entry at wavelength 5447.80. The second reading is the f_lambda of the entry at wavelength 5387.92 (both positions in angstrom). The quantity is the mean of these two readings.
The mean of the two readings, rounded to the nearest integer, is 145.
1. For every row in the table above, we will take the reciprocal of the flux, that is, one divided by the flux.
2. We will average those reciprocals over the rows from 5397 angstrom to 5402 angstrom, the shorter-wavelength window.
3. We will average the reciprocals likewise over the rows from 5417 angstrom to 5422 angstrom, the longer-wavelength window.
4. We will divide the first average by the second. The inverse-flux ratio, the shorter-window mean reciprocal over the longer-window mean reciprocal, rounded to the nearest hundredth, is 1.05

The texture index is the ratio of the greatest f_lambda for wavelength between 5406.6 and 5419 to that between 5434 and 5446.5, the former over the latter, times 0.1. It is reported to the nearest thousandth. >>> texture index 0.099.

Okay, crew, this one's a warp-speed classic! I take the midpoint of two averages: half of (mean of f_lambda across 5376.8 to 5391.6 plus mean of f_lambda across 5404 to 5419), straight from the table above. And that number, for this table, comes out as 145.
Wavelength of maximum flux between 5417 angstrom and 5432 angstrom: 5420.27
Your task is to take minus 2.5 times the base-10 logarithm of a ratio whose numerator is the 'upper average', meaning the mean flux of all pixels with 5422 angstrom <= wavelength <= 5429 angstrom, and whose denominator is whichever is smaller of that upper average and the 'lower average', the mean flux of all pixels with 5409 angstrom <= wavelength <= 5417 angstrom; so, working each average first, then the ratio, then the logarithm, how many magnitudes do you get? 0.000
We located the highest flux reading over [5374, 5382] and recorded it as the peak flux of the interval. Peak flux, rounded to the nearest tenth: 146.8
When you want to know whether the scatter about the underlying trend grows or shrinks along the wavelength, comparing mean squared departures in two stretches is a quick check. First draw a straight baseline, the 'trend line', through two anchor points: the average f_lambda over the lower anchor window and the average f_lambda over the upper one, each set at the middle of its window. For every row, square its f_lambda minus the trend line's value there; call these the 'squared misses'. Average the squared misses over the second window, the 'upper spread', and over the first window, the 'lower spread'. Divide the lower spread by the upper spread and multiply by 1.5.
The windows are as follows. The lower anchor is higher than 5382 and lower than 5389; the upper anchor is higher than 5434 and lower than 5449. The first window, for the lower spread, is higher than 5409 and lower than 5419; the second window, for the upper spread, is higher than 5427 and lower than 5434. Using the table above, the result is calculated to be 0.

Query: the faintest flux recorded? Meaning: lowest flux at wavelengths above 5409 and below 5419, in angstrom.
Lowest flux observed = 144.5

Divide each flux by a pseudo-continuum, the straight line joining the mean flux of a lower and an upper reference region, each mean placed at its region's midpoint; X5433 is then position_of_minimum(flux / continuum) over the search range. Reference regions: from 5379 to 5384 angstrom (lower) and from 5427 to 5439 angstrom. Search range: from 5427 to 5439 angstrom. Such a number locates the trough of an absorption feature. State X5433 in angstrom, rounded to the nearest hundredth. 5430.26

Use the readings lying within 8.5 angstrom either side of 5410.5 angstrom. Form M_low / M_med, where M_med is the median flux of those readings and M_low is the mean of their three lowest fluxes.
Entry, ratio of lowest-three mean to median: 0.972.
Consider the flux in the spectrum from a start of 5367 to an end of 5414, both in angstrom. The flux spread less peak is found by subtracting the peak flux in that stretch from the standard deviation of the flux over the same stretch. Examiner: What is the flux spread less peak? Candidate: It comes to -145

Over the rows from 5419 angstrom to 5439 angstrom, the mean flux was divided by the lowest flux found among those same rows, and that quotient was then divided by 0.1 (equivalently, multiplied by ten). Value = 10.3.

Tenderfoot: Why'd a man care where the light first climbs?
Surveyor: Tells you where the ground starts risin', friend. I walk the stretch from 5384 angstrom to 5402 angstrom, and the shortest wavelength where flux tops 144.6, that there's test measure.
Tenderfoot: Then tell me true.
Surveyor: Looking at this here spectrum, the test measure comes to 5385.43 angstrom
